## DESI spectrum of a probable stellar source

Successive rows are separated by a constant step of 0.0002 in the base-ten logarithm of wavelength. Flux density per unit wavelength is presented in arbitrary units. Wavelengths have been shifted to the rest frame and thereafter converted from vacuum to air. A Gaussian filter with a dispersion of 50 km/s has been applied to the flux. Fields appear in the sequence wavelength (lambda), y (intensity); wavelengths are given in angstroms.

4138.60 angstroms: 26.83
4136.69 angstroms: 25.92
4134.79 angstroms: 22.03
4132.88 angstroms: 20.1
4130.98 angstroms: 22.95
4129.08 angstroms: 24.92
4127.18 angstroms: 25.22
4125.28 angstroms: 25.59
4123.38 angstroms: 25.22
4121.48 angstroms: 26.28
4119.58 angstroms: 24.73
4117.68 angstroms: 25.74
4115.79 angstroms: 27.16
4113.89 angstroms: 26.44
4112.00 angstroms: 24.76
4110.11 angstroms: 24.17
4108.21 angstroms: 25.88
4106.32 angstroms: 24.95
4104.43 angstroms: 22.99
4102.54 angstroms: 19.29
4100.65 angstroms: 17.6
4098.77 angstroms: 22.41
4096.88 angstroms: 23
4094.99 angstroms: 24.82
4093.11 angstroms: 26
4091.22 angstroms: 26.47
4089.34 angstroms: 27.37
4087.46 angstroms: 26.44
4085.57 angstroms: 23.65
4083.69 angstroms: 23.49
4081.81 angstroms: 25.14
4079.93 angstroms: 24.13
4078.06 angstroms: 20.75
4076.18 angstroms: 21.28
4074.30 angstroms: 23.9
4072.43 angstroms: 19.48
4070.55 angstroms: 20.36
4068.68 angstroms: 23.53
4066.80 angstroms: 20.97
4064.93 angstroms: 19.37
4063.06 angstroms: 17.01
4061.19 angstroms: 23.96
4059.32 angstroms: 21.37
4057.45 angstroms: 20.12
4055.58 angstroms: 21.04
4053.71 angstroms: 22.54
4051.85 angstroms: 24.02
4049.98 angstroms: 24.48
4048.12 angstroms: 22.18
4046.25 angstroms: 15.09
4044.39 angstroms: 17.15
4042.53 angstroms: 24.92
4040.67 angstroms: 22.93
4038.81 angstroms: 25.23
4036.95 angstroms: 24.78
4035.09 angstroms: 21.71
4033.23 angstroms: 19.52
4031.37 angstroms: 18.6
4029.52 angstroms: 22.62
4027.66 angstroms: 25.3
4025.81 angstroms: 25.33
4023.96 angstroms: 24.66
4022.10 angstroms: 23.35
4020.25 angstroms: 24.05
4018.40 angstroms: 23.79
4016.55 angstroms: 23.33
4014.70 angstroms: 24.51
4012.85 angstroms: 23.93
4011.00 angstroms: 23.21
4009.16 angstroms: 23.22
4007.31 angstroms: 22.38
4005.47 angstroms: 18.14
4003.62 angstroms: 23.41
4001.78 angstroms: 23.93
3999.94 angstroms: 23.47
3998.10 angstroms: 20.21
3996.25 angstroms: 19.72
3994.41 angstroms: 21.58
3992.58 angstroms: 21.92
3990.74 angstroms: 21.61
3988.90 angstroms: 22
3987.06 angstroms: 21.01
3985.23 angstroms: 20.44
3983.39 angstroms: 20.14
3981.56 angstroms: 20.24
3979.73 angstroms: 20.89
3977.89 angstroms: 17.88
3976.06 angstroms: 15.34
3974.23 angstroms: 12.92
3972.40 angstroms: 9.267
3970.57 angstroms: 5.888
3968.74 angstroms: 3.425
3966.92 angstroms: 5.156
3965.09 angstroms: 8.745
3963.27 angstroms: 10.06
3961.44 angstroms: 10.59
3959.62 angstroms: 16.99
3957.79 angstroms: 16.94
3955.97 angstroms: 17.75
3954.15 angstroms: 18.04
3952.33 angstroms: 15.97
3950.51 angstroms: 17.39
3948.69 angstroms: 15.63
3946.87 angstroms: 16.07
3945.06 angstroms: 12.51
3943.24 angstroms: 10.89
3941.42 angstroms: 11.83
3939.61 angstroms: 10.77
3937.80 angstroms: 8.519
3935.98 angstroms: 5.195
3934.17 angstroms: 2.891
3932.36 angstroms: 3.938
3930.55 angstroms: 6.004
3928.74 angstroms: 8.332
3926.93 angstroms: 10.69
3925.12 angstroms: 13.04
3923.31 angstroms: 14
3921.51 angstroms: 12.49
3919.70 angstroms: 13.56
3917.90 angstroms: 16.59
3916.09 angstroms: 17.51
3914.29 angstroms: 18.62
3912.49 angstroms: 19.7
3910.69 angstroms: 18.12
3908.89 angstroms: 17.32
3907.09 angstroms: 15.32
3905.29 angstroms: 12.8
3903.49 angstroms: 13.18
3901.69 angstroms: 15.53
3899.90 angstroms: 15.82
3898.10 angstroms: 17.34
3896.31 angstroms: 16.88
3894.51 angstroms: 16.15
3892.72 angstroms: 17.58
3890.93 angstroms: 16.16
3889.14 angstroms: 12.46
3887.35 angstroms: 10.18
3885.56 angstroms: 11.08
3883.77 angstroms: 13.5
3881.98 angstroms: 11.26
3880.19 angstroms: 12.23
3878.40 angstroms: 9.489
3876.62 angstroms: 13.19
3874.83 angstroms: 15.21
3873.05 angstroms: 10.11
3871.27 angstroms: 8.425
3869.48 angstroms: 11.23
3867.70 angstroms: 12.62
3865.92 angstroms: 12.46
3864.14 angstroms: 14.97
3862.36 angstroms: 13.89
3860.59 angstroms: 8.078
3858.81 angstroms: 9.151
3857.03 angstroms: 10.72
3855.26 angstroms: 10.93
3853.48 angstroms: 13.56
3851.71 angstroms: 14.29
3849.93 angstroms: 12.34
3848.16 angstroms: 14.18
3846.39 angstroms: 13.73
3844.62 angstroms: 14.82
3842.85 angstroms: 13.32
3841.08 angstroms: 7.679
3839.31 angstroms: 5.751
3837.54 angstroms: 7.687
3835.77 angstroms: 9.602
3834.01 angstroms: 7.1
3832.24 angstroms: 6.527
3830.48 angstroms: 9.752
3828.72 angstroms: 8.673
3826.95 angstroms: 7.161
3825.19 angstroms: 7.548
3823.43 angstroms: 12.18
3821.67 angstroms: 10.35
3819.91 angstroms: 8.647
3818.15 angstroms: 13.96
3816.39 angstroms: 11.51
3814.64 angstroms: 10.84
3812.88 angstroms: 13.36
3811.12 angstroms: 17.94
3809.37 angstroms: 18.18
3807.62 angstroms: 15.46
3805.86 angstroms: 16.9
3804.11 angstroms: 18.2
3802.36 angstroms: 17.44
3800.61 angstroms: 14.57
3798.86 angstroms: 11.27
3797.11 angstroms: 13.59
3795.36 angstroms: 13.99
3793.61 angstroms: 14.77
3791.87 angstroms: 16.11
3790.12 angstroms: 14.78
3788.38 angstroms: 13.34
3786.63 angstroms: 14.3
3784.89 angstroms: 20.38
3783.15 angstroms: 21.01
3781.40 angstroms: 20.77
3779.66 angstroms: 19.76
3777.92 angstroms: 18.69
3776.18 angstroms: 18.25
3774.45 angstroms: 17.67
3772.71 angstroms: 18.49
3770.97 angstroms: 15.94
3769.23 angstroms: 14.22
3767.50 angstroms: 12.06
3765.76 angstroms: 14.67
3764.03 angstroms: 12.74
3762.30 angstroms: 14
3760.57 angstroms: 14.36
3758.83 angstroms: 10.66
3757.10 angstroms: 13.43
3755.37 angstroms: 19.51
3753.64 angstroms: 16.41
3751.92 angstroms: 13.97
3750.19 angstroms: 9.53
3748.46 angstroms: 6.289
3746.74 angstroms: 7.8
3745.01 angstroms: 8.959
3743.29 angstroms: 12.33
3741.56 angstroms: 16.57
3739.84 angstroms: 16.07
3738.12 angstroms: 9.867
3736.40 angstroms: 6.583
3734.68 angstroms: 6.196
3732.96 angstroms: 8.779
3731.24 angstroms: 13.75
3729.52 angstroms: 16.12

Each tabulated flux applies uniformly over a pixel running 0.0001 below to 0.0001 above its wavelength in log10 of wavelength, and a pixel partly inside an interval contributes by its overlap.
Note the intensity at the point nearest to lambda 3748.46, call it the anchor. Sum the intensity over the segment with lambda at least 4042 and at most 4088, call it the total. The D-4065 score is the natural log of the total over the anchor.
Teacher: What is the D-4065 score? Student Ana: 4.5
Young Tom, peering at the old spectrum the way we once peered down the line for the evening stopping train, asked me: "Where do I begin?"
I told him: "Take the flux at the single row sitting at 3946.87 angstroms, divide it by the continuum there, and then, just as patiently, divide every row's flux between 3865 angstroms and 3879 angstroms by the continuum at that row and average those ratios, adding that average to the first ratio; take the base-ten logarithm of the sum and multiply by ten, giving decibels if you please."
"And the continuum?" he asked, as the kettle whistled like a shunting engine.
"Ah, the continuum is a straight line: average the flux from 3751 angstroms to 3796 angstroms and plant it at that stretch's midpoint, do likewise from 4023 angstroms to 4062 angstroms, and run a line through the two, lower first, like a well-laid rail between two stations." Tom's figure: 1.6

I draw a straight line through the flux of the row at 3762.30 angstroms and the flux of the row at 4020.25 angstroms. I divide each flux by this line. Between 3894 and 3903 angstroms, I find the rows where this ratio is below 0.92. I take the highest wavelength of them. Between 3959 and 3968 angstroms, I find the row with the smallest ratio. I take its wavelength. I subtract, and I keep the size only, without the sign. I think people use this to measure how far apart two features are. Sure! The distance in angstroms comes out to 65.2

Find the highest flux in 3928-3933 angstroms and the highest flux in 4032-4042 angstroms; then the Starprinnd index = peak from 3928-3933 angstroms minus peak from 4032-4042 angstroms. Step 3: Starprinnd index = -17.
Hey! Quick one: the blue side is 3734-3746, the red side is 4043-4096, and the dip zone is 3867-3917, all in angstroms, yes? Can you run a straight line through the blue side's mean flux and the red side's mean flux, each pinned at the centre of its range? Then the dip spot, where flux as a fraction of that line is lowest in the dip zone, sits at 3871.27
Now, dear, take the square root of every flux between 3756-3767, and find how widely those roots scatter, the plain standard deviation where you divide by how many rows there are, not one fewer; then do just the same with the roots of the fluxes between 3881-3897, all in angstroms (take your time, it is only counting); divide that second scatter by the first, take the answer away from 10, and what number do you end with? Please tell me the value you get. 8.1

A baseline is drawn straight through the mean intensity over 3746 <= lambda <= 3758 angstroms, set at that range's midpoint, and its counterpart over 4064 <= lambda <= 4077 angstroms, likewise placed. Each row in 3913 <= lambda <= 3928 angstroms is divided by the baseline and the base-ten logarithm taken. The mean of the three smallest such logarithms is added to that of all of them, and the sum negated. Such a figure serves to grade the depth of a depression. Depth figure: 0.23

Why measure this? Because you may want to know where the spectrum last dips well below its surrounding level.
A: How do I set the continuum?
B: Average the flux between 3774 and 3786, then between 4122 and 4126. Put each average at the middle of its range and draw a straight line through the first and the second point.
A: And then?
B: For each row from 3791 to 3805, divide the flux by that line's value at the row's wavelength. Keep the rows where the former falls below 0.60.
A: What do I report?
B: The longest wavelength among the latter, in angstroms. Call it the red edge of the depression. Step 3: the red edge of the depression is 3798.86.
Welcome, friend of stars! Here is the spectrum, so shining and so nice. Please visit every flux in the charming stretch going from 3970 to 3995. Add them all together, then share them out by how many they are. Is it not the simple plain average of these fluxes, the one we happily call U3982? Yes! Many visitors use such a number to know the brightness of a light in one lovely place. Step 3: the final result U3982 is 18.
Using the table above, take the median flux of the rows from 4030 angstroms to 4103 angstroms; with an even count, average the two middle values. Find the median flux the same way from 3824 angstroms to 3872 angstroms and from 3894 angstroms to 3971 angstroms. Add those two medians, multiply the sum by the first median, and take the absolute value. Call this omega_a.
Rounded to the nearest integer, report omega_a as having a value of 547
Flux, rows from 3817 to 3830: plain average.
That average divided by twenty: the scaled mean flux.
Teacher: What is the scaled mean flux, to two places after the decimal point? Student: 0.49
